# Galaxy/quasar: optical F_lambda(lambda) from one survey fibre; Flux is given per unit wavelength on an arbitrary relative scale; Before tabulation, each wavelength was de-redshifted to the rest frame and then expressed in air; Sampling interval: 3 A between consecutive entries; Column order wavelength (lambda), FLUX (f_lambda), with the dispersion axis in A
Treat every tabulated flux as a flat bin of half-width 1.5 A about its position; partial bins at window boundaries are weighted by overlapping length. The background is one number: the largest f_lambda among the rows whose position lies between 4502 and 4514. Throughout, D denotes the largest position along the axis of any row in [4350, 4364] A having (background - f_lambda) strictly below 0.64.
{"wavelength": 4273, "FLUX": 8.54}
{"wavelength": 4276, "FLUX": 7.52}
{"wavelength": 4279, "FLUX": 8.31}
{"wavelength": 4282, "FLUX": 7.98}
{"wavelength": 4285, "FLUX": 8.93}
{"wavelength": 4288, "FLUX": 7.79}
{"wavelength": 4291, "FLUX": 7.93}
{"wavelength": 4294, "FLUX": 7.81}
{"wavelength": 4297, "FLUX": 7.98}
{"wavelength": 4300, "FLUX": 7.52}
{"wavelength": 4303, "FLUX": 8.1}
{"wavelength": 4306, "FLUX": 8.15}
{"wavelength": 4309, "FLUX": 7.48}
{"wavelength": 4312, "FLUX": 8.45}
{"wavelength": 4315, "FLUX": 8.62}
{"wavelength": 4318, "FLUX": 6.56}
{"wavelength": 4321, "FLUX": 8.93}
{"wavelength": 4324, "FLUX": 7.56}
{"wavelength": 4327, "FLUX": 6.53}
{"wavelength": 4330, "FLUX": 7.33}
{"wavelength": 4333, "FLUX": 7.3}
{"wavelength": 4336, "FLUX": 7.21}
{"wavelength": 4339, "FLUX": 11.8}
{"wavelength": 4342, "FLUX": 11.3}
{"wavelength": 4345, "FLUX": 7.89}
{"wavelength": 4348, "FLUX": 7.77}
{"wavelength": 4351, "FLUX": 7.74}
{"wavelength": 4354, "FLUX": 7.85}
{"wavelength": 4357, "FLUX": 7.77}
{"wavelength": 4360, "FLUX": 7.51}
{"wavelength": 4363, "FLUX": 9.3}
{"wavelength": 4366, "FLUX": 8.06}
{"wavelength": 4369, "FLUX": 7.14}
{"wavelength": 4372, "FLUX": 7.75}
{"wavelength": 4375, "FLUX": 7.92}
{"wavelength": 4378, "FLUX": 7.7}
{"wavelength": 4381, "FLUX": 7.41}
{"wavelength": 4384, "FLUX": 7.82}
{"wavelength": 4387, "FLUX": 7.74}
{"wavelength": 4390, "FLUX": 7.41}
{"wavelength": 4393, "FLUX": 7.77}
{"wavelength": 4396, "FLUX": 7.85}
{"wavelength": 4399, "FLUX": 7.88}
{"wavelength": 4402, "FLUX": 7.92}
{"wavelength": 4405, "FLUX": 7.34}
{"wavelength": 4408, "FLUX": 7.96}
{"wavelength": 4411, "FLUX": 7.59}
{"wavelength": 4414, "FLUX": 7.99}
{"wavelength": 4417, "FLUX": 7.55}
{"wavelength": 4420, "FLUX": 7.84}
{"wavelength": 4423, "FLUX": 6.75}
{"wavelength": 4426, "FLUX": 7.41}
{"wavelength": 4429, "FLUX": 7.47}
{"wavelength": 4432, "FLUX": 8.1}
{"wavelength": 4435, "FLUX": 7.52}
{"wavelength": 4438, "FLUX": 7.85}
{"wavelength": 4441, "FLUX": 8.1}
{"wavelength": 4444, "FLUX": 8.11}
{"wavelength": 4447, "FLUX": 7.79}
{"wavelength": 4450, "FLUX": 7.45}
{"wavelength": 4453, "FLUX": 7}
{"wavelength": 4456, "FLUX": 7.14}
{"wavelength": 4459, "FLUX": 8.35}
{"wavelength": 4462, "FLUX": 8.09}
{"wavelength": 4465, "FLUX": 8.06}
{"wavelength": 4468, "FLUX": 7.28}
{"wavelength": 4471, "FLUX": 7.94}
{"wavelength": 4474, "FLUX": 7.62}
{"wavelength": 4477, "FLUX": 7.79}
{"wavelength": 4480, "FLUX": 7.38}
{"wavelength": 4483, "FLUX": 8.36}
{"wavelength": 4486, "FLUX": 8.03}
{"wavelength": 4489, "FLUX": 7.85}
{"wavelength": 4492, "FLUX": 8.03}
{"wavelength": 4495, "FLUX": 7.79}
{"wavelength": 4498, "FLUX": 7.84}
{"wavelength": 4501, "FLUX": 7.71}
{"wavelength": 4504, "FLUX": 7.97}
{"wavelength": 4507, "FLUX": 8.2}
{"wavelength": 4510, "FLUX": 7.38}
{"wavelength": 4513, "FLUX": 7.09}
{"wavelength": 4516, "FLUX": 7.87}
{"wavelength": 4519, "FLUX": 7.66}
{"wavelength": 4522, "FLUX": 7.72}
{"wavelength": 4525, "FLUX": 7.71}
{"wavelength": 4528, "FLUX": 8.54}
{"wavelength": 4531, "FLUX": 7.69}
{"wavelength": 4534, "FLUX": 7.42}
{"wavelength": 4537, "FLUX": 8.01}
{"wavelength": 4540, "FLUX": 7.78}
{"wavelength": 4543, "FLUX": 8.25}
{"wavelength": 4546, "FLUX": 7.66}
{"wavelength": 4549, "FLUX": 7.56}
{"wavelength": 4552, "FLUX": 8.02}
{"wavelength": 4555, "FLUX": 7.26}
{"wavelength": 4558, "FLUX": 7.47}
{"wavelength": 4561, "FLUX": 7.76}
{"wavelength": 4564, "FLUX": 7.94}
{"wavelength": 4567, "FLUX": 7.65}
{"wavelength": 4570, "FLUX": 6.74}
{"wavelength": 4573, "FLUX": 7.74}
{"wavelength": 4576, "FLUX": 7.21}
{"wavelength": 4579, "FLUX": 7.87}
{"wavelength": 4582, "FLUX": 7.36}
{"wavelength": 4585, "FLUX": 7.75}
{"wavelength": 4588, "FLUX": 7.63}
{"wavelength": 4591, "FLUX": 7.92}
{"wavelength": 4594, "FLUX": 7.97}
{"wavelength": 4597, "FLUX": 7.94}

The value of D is 4363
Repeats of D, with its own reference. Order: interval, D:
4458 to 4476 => 4474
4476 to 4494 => 4492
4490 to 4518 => 4516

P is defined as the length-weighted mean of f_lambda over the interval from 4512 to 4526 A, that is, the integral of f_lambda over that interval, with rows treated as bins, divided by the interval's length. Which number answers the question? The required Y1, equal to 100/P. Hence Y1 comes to 13.1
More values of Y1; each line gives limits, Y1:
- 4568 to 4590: 13.4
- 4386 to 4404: 12.9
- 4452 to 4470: 13.0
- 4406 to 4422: 12.9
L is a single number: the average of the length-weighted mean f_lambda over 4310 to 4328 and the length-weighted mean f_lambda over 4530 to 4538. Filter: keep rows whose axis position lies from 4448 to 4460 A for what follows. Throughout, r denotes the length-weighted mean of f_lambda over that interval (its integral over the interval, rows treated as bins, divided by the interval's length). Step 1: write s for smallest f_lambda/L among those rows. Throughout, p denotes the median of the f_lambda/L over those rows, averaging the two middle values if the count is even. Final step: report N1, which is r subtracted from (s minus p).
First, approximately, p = 0.94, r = 7.46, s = 0.90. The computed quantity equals -7.50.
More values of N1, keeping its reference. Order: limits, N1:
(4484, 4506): -7.92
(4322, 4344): -8.54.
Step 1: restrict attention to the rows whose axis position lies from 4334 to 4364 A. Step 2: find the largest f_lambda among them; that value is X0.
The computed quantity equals 11.8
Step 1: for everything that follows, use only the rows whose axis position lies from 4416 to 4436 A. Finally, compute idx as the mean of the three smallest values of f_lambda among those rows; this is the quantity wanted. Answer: 7.21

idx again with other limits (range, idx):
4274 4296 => 7.71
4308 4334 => 6.80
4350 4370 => 7.46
